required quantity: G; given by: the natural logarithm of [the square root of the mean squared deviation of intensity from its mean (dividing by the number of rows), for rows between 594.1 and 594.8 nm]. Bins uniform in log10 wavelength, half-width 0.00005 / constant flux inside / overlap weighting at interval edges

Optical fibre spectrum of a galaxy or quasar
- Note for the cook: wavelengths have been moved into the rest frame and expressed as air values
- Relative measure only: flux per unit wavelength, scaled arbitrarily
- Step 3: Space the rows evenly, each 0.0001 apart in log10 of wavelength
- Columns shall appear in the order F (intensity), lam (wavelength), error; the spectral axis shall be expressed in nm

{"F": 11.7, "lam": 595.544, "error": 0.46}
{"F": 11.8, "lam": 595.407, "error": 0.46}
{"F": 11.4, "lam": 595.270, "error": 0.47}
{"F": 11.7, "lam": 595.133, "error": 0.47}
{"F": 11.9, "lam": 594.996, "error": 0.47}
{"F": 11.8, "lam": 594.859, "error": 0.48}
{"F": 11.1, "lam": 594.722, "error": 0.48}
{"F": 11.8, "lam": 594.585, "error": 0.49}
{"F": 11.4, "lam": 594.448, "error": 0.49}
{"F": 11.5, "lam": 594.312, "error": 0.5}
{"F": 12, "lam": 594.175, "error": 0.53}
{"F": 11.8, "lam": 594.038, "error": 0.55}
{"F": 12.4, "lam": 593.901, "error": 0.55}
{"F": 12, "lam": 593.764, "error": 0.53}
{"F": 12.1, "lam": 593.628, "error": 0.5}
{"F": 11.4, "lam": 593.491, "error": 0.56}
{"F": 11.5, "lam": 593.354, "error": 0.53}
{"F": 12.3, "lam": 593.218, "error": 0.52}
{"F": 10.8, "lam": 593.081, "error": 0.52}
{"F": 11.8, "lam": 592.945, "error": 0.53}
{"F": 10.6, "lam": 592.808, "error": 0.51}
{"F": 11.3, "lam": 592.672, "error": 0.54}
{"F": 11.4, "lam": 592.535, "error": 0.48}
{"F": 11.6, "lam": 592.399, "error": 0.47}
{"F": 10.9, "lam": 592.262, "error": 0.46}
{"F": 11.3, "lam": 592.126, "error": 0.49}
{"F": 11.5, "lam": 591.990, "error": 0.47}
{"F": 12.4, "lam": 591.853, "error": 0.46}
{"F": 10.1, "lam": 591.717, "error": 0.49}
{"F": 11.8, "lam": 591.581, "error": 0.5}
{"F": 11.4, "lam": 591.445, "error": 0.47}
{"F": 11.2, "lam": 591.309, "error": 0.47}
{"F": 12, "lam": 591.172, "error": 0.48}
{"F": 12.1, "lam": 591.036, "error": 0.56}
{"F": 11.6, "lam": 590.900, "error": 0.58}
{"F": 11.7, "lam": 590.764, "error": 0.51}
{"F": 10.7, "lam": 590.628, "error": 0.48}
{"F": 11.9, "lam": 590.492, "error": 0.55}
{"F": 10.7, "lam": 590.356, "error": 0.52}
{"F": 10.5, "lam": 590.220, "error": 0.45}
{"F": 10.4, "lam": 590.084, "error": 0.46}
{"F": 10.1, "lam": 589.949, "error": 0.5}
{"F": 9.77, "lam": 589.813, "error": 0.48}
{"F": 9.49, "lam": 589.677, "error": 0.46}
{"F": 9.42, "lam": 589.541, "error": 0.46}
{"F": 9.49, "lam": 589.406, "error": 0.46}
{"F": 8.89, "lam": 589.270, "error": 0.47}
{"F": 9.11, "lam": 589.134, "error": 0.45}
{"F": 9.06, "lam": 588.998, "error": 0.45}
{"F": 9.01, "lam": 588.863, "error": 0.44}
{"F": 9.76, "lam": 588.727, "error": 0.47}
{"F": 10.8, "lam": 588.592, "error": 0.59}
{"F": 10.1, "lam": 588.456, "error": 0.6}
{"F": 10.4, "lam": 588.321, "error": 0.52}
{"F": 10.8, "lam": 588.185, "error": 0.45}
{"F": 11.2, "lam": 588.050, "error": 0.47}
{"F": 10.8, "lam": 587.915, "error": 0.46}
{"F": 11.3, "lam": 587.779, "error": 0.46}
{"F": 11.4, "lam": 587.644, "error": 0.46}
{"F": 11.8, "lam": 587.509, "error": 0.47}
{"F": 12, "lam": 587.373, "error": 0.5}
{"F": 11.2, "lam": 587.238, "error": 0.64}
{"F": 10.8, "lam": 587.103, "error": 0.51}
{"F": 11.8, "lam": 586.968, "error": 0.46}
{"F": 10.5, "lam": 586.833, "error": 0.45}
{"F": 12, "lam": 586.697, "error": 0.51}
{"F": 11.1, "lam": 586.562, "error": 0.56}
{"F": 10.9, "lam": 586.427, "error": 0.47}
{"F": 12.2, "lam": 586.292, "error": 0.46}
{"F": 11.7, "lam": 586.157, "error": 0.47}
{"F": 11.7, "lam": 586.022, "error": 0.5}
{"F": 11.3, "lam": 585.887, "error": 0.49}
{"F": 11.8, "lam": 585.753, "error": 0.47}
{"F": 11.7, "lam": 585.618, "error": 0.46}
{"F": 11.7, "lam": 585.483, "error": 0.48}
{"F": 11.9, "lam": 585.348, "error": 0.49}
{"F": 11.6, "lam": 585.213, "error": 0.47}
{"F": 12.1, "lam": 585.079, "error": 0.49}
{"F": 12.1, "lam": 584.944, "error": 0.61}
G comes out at -1.2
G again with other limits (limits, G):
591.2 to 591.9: -0.3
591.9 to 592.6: -1.4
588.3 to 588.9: -0.5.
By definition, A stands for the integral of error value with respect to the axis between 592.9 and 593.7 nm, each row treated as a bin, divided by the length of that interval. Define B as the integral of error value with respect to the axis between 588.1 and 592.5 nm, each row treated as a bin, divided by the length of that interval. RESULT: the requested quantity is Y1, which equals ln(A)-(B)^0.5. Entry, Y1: -1.340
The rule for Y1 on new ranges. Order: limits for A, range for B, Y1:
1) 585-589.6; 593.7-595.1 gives -1.430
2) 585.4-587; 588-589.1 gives -1.435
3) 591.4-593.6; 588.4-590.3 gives -1.386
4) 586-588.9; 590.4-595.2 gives -1.410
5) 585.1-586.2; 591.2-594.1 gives -1.445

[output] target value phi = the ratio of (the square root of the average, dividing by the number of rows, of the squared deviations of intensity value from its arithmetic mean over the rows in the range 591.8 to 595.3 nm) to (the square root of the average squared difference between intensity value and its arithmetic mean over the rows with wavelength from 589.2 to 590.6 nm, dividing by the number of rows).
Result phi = 0.56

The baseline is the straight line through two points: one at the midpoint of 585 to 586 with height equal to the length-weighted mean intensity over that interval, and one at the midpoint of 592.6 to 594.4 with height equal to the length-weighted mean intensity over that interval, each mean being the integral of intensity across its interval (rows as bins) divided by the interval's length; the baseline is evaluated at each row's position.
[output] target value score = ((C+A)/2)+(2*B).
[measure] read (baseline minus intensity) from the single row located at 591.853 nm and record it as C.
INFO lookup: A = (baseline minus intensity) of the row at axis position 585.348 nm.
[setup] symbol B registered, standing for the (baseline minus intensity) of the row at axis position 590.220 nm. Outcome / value 1.9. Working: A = -0.2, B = 1.2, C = -0.73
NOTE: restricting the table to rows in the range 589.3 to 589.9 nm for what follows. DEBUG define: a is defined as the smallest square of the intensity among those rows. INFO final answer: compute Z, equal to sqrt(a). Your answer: 9.4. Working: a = 89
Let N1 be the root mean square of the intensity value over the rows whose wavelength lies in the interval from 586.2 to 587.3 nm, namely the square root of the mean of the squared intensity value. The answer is 11.3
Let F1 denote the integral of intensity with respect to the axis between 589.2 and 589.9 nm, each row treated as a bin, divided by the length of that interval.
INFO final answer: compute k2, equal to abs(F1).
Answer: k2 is 9.4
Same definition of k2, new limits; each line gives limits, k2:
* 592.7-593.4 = 11.4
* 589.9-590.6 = 10.7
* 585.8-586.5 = 11.6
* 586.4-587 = 11.2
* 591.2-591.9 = 11.4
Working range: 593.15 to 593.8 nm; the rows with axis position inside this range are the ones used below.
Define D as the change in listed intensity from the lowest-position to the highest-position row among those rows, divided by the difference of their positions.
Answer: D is -0.5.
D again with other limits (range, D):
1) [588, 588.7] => -0.7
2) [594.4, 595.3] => 0.0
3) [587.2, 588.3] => -0.4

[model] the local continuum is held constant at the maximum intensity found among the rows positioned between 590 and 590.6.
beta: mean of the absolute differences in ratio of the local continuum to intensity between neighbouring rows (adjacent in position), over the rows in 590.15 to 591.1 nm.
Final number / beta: 0.065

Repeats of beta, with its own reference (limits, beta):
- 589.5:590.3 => 0.026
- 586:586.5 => 0.053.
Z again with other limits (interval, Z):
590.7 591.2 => 11.6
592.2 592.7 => 10.9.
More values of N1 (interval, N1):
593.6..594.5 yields 11.9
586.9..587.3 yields 11.3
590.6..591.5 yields 11.5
